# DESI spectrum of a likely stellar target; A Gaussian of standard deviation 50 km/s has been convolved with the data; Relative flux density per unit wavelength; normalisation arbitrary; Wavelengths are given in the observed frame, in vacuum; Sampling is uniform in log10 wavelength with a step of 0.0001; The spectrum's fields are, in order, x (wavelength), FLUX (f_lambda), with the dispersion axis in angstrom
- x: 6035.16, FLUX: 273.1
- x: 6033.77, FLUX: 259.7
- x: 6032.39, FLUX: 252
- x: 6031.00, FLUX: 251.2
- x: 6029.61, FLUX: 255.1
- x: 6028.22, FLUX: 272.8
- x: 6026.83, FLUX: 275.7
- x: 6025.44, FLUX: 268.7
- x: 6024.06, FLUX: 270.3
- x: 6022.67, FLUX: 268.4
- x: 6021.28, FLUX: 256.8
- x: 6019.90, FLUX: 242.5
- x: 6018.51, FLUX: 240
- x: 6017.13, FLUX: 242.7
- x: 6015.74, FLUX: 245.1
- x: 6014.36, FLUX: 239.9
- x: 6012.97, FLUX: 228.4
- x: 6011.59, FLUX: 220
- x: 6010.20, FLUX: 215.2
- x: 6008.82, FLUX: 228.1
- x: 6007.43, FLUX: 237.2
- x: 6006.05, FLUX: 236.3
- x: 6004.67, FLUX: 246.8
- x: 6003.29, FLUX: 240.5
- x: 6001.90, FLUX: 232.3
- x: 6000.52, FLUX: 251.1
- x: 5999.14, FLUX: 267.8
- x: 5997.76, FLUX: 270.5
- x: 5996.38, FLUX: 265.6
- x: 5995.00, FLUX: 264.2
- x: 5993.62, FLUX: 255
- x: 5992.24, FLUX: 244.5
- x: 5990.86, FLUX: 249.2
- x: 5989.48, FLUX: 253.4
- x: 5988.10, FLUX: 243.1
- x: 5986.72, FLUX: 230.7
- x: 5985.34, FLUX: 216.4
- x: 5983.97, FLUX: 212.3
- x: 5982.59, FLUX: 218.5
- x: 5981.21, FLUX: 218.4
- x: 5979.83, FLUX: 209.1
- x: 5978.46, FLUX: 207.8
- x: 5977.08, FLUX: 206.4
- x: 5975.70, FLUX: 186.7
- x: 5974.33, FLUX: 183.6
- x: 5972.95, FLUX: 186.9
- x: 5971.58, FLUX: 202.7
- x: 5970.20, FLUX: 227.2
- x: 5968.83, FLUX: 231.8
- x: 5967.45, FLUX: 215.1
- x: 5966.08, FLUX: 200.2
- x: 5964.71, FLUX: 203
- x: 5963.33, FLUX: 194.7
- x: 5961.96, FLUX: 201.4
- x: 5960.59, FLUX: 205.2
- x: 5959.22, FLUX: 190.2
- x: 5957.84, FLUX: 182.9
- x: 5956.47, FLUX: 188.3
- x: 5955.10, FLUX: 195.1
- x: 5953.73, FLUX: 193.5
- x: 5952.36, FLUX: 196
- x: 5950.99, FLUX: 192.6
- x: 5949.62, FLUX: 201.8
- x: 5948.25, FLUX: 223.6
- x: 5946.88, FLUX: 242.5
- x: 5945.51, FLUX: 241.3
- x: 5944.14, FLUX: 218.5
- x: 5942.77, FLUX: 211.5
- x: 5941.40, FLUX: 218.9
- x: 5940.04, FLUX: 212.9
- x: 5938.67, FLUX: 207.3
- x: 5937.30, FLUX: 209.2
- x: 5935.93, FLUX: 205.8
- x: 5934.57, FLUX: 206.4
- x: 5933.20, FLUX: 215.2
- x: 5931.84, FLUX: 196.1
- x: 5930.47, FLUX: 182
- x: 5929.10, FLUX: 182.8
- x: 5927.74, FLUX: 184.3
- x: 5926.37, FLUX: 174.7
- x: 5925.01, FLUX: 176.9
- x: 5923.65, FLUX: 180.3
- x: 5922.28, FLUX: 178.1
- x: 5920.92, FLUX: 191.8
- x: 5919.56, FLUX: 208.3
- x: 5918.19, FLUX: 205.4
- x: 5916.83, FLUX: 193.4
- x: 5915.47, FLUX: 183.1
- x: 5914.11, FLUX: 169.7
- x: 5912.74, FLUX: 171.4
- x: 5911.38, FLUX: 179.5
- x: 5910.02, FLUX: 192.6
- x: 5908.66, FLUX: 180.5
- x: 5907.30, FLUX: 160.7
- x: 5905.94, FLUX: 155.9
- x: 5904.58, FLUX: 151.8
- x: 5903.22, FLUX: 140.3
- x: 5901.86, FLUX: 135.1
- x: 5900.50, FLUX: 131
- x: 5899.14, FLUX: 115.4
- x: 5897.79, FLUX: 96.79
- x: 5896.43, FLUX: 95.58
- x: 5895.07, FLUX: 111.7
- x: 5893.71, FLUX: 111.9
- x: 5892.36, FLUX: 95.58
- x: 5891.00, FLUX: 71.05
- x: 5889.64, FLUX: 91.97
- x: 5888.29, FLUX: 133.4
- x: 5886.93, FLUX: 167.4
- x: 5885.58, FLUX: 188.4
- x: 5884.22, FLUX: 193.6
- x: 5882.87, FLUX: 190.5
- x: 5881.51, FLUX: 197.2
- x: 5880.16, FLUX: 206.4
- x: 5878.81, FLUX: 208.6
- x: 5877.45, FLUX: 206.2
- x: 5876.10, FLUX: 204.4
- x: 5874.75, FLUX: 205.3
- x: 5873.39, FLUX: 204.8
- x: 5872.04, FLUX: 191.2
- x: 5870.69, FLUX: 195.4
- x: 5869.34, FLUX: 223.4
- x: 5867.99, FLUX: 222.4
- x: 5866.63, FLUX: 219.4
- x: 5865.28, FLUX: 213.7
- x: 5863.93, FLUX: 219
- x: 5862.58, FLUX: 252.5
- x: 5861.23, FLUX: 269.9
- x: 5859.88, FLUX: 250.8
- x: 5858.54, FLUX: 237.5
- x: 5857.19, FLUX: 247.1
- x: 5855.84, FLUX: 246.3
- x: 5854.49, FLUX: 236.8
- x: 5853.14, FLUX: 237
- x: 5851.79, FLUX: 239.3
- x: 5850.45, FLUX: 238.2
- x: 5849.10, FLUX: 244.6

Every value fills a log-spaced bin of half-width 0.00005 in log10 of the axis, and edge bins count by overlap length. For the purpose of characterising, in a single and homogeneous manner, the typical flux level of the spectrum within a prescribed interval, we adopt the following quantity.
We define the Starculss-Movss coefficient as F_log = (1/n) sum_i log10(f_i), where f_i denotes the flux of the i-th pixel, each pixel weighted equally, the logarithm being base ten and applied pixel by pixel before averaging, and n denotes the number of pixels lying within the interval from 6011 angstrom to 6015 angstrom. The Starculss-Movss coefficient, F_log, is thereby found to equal 2.36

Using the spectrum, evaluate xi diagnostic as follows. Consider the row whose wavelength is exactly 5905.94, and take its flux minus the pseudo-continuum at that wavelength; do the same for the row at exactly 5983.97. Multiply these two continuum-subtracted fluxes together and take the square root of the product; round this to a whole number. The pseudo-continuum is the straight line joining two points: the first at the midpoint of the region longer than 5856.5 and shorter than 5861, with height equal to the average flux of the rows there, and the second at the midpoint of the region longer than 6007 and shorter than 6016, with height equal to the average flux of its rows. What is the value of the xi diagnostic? 42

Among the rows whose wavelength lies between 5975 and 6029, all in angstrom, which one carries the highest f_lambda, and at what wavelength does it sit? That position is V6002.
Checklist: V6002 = 6026.83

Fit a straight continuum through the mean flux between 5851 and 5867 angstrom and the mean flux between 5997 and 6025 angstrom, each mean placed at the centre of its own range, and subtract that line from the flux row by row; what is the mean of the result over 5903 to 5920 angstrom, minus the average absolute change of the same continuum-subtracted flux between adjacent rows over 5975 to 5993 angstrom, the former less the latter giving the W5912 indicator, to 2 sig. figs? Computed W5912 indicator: -72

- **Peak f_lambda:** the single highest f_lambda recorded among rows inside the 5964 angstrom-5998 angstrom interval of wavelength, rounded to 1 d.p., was 270.5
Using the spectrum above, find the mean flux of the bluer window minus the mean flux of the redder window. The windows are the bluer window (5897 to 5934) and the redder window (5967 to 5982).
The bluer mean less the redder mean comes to -35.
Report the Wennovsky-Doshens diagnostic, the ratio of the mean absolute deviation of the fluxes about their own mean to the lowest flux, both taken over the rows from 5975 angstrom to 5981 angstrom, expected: 0.042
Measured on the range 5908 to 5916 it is 0.035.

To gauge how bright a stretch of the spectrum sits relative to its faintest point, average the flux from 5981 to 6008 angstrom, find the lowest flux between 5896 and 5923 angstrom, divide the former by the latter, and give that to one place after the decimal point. 2.5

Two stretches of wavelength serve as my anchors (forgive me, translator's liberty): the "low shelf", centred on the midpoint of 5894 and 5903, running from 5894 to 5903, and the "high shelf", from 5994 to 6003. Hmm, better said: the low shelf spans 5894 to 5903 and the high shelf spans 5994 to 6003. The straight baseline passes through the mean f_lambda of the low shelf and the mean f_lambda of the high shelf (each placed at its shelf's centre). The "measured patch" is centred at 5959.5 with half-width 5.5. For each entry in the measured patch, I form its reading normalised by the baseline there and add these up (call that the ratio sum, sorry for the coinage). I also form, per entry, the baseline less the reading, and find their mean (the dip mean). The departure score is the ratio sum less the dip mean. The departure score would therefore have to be 0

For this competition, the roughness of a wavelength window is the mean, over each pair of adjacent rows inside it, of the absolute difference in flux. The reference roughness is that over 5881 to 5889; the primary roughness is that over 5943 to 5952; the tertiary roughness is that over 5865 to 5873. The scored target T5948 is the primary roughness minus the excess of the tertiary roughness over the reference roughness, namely 20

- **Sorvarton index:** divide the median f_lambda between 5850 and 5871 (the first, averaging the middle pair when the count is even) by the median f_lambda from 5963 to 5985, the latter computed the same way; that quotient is 1.15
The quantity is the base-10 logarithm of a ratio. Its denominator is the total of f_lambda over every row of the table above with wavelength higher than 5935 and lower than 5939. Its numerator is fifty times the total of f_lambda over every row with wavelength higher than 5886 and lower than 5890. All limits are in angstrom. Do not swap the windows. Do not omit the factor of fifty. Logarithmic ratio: 1.50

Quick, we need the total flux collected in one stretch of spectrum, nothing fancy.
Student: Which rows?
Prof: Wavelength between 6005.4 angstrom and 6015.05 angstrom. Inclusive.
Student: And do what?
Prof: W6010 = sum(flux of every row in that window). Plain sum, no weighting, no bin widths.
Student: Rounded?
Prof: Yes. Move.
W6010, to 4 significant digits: 1605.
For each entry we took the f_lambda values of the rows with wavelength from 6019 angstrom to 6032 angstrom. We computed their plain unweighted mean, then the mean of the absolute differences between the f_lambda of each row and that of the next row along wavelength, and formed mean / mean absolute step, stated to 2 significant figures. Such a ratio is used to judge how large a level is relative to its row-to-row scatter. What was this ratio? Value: 34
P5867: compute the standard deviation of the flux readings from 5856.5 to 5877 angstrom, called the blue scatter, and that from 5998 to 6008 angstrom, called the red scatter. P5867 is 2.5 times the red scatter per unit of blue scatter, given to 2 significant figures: 1.3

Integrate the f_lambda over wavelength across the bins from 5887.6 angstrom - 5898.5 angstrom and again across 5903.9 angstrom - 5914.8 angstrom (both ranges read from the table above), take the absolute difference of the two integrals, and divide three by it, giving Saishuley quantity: 0.004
